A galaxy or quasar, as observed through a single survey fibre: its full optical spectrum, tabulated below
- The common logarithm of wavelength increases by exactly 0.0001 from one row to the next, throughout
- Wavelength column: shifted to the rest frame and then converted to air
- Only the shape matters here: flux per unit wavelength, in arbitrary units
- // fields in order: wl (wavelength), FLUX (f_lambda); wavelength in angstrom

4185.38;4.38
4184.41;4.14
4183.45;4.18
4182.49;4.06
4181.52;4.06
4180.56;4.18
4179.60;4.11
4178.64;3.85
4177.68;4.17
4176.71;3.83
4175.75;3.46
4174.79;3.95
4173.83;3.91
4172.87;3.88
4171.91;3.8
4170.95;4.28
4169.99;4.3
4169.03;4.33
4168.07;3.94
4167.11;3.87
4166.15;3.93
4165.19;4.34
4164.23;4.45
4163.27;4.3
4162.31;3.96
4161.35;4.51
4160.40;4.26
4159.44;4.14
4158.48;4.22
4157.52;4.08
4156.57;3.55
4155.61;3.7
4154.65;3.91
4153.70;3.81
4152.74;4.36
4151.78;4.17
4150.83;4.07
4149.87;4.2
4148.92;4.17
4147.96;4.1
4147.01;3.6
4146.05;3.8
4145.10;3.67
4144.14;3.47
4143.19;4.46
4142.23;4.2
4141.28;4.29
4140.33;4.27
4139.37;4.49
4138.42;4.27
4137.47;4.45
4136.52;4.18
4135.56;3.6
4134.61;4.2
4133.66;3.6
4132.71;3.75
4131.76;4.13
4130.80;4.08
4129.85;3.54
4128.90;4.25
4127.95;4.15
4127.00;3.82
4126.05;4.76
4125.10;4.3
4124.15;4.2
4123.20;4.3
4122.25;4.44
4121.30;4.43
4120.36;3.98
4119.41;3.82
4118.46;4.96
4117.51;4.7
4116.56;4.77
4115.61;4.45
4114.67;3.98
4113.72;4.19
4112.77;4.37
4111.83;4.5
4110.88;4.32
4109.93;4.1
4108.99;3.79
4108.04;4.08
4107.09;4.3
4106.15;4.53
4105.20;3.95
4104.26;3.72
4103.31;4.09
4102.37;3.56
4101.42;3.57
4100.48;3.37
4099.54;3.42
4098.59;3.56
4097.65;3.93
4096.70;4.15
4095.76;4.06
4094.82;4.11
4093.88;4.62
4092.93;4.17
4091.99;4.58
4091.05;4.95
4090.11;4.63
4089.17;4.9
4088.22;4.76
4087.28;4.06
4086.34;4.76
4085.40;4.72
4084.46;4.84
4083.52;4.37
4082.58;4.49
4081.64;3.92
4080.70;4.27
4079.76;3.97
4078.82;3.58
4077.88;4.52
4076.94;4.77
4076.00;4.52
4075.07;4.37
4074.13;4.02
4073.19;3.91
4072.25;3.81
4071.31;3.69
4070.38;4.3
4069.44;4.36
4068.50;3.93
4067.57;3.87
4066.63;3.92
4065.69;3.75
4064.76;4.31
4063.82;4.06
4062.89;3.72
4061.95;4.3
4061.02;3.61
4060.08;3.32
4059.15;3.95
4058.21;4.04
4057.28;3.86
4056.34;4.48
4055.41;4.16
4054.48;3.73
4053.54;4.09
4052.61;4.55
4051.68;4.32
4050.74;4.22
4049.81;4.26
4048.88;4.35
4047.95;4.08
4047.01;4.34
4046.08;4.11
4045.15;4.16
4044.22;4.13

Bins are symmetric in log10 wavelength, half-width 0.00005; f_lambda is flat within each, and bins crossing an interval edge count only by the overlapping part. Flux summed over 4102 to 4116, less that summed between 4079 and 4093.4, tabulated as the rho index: -5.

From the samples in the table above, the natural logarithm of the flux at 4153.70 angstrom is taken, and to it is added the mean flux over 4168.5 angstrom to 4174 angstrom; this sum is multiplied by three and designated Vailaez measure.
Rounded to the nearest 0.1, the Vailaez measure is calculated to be 16.3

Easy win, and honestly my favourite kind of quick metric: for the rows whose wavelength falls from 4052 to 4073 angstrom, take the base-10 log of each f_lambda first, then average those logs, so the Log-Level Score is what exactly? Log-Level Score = 0.600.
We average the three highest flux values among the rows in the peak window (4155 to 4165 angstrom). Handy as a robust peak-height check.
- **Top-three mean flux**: 4.42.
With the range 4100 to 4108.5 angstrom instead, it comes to 4.31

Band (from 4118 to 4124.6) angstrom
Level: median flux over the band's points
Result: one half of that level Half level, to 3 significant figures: 2.15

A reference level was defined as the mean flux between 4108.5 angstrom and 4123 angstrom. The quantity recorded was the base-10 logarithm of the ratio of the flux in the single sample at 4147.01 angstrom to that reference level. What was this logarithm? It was -0.079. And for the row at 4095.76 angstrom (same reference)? -0.027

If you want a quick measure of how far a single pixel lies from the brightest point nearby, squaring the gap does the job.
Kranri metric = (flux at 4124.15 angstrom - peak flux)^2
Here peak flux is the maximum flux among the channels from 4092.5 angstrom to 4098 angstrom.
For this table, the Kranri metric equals 0.18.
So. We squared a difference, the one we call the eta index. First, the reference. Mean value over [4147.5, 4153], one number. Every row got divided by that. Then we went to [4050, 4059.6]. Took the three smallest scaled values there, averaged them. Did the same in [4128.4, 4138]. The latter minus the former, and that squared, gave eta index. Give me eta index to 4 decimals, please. 0.0041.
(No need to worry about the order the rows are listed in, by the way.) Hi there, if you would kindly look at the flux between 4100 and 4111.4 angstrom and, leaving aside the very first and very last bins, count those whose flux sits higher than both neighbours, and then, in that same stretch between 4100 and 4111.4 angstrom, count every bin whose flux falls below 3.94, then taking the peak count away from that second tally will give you 2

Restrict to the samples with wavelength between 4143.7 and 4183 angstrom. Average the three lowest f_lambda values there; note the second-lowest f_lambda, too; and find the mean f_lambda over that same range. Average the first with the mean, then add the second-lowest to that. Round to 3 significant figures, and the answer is 7.23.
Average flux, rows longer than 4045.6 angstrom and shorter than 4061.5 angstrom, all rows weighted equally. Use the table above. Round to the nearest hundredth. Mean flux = 4.09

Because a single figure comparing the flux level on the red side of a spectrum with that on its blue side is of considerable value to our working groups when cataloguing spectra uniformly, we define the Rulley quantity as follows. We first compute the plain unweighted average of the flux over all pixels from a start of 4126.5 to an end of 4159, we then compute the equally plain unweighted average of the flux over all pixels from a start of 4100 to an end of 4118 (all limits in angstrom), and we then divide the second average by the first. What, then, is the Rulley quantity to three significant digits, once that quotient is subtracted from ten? 8.97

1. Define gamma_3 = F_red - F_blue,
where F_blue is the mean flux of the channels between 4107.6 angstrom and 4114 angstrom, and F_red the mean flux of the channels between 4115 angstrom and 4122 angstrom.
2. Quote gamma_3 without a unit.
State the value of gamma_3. 0.25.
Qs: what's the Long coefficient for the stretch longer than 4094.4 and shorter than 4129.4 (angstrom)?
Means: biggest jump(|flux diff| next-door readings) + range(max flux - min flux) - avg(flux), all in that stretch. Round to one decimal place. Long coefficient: -1.4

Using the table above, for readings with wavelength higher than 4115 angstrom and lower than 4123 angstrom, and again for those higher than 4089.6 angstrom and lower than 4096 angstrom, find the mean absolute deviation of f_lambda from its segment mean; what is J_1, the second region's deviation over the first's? 1.03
